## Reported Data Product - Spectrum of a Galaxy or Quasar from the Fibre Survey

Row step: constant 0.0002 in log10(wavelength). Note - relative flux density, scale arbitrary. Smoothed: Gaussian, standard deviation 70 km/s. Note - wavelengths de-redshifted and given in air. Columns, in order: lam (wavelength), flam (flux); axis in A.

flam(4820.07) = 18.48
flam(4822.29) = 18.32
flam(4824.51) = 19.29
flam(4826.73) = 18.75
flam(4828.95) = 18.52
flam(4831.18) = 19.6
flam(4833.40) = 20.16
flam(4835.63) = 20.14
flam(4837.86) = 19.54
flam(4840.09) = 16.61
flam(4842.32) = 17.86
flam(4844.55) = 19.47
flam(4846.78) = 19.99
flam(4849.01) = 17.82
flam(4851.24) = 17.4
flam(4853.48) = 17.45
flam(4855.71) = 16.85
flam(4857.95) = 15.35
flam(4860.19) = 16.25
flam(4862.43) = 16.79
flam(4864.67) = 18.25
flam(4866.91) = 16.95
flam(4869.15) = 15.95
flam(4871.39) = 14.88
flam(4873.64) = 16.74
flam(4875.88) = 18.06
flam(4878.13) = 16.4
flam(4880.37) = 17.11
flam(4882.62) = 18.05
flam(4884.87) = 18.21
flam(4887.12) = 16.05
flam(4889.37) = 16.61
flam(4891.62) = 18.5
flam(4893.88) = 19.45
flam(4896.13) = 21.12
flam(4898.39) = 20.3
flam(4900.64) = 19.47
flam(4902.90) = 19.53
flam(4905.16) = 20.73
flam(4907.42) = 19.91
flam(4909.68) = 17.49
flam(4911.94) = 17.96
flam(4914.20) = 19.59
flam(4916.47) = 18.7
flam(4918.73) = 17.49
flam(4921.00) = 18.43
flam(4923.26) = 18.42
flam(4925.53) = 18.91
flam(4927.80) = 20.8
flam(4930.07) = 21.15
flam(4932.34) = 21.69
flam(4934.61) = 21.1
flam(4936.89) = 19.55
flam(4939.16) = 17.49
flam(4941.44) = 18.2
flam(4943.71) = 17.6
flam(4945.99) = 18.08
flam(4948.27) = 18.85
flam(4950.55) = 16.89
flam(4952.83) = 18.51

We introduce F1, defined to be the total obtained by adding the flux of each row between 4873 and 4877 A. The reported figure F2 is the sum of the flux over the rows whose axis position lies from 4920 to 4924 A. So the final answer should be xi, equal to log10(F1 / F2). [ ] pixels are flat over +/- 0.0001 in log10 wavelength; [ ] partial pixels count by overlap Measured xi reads -0.02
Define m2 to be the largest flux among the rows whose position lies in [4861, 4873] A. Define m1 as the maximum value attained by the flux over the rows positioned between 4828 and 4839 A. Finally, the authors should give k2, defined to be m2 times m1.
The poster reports 368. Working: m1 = 20.16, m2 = 18.25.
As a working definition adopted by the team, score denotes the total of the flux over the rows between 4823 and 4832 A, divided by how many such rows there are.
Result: 19.0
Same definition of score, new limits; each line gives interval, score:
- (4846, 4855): 18.2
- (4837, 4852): 18.4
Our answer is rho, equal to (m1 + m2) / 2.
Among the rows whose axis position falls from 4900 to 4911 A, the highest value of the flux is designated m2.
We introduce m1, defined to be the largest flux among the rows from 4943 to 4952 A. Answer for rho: 19.8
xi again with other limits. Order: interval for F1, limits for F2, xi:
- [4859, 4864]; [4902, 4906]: -0.09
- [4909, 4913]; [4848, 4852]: 0.00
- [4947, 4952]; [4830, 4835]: -0.05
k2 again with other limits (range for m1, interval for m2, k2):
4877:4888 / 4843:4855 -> 364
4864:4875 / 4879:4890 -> 332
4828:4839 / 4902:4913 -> 418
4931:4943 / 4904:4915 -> 450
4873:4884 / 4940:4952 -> 340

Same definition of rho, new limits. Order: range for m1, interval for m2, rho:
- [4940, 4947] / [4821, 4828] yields 18.7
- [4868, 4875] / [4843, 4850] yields 18.4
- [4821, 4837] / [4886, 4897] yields 20.6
